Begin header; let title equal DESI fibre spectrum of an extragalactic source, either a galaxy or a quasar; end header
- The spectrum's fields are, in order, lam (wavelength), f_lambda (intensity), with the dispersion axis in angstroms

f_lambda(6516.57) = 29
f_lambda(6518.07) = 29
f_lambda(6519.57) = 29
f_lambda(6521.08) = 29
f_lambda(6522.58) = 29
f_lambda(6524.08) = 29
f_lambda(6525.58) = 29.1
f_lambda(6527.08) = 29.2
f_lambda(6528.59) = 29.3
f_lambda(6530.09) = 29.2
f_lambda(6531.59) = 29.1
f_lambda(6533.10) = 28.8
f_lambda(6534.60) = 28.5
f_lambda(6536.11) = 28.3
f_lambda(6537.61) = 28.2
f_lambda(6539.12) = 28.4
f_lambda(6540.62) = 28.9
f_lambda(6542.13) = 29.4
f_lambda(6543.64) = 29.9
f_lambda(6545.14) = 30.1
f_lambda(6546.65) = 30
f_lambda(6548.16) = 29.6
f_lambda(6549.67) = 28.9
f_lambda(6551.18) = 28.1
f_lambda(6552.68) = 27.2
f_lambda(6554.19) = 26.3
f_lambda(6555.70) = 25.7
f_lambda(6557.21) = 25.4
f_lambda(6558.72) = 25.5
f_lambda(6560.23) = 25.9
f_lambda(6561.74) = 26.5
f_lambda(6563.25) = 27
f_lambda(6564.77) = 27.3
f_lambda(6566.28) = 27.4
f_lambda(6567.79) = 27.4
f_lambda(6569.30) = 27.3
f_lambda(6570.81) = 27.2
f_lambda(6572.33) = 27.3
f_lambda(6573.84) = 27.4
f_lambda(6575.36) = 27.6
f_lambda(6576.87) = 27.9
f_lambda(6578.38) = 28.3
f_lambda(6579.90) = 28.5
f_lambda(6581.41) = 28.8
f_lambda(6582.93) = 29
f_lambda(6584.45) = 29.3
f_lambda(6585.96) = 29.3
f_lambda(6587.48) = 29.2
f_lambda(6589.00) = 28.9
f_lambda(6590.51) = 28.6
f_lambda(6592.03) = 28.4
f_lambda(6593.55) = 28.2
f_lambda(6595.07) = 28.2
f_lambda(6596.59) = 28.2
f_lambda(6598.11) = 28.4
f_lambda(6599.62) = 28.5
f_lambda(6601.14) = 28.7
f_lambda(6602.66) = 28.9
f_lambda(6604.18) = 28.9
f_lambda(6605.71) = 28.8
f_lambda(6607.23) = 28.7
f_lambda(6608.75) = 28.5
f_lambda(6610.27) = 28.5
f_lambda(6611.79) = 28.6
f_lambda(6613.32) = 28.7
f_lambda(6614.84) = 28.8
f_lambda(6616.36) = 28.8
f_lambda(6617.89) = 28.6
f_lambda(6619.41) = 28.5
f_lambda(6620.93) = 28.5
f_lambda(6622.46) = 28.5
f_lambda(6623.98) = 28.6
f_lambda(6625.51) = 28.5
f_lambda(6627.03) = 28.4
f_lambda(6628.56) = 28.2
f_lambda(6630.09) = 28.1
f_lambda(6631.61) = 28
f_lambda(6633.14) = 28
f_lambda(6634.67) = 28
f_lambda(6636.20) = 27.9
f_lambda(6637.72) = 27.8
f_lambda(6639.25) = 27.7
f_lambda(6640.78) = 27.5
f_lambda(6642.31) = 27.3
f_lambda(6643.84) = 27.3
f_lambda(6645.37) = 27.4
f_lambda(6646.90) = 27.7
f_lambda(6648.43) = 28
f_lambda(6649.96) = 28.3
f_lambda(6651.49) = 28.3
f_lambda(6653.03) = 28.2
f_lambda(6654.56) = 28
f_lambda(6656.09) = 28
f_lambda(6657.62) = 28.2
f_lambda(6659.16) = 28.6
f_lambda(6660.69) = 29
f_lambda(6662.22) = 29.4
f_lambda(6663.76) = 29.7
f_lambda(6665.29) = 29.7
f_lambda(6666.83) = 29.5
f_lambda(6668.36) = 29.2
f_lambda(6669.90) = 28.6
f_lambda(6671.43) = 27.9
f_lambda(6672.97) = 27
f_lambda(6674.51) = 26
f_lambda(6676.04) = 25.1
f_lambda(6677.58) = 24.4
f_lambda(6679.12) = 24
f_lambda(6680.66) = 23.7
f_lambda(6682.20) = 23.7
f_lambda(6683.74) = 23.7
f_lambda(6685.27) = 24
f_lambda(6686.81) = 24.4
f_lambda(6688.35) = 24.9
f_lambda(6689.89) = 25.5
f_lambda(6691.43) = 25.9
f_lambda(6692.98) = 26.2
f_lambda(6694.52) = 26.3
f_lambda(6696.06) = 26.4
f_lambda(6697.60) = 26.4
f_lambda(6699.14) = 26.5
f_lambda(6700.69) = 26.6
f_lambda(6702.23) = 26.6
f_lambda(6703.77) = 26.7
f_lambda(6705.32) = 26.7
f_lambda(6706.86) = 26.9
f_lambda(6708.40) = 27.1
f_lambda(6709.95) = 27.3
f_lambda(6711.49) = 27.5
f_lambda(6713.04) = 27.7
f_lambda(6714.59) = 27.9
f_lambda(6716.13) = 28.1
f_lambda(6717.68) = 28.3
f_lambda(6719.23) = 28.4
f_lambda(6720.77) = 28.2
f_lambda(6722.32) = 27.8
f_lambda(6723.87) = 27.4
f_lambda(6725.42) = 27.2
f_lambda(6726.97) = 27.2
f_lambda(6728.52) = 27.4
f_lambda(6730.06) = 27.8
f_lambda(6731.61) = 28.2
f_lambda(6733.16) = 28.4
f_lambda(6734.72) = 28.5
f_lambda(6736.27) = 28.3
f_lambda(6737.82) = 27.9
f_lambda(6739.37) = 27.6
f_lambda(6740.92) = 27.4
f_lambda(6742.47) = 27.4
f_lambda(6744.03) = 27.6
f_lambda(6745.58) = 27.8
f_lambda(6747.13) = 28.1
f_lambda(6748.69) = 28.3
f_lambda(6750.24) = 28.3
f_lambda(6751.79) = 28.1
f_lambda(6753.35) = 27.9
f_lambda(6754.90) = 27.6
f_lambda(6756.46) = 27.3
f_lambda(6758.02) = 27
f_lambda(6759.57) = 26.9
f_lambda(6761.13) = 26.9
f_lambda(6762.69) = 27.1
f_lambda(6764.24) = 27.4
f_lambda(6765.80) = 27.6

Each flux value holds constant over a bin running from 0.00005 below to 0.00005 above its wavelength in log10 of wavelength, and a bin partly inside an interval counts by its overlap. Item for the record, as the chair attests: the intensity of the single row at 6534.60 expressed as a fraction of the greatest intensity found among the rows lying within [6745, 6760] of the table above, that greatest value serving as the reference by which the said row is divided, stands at 1.007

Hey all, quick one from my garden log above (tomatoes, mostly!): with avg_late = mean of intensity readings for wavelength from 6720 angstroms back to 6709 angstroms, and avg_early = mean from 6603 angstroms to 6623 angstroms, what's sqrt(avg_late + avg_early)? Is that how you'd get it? 7.52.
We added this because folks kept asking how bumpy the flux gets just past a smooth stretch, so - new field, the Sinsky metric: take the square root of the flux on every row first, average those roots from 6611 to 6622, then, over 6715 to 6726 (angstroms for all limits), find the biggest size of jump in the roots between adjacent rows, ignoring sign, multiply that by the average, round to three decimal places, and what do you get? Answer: 0.204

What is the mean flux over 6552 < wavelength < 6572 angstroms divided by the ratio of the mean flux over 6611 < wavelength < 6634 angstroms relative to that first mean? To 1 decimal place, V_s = 24.9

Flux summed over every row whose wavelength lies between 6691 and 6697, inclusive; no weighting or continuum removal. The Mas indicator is 105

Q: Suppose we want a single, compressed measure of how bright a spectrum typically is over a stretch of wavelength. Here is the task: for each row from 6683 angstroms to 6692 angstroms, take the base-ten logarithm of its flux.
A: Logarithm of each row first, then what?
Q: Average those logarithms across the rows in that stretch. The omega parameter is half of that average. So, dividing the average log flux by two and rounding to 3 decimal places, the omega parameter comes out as 0.697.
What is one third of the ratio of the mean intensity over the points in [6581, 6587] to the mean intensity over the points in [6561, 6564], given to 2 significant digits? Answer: 0.36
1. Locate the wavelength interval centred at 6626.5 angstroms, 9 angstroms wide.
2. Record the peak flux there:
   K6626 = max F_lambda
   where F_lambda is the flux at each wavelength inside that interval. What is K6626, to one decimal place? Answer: 28.6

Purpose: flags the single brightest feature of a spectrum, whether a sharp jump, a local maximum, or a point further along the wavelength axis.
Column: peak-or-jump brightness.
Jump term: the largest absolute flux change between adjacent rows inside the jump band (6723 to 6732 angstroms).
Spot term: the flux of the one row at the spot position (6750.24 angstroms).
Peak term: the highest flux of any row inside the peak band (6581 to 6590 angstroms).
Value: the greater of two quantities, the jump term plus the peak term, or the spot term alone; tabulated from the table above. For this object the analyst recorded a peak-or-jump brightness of 29.7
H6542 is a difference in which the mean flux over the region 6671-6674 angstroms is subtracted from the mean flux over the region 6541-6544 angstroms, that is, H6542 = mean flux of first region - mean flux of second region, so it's 2.2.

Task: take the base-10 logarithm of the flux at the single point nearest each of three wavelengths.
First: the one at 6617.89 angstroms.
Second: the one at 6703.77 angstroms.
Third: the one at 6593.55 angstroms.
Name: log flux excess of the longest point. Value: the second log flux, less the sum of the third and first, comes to -1.48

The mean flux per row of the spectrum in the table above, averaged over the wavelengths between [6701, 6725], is 27.5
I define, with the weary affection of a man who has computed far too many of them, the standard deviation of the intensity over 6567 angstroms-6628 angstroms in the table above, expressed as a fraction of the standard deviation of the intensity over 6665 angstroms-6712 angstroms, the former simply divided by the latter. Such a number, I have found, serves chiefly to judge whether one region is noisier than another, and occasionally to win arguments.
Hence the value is 0.32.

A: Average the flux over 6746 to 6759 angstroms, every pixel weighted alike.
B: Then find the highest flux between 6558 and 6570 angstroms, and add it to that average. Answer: 55.2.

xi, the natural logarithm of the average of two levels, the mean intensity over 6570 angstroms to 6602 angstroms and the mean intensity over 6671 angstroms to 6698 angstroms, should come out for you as 3.29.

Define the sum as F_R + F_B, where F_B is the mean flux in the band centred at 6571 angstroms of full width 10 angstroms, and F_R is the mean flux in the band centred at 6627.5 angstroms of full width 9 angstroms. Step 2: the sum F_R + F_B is 55.7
